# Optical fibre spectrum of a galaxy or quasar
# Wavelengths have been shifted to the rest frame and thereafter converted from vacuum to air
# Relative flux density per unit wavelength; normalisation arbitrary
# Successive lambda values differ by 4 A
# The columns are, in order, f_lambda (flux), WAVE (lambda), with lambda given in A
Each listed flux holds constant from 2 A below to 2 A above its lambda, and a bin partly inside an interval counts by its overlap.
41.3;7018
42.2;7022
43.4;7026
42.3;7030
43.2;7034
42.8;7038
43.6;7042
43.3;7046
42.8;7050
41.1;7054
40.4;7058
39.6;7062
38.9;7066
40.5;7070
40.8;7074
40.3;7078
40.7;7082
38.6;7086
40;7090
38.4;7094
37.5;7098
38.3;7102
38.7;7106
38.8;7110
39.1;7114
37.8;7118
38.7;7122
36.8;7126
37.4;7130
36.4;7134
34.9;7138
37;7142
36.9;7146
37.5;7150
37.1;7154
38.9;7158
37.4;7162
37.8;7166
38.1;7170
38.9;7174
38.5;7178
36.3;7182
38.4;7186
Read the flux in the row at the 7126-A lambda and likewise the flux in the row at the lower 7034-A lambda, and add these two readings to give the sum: 80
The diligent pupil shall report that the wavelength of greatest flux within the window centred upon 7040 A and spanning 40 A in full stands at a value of 7042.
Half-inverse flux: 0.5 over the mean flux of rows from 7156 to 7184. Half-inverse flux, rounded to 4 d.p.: 0.0132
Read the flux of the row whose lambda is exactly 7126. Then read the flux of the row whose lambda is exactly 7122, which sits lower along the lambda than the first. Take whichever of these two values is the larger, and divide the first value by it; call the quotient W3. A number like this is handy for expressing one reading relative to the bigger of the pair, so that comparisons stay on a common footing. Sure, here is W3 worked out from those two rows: 0.95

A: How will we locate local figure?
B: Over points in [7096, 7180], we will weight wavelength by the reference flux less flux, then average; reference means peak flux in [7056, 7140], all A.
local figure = 7138.4 A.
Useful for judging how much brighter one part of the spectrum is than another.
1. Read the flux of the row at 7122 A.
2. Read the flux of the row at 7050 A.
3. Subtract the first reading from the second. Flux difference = 4.1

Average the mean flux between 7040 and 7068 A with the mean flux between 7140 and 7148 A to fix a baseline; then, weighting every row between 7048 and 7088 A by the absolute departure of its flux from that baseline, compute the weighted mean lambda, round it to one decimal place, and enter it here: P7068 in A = 7064.2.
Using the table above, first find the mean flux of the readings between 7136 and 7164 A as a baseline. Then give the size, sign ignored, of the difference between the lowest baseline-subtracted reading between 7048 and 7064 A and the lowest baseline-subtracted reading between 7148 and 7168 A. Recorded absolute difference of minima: 2.5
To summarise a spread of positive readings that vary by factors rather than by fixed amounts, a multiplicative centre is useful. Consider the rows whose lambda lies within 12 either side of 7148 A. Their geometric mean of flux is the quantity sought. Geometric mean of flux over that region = 37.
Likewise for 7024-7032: 43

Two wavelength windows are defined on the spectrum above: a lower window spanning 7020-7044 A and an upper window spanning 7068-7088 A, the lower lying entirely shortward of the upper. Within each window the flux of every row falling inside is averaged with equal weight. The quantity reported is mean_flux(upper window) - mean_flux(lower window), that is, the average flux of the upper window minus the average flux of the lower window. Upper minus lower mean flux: -2.7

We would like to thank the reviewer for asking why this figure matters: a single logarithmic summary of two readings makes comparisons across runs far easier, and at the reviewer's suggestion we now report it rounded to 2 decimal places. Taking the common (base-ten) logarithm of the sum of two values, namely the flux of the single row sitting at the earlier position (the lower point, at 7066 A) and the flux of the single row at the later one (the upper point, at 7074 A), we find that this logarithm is 1.90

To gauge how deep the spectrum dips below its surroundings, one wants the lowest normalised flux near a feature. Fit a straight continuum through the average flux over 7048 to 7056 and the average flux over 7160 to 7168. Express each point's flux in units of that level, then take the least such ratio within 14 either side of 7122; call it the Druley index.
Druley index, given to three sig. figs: 0.939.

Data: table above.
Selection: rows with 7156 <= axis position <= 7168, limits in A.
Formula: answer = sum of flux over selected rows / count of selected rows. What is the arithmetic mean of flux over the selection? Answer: 38.0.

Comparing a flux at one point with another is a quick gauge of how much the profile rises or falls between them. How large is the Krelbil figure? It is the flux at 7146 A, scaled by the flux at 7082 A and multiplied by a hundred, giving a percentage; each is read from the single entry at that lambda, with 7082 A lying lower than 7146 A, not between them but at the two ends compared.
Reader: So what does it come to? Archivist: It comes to 91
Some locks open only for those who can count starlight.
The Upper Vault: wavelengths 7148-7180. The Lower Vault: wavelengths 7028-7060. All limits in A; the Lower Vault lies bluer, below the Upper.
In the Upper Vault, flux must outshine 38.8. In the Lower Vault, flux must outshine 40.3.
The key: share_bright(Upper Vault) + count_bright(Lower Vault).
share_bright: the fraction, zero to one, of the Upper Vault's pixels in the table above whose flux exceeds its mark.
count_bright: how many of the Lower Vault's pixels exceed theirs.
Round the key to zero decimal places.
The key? 8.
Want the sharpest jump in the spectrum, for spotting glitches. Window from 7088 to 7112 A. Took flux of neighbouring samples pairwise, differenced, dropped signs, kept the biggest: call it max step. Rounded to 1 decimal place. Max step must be 1.6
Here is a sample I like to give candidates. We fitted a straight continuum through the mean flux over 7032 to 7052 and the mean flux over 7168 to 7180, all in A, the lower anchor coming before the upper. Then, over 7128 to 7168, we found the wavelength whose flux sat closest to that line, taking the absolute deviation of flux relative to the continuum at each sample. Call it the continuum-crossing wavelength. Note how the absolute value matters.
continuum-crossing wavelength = 7158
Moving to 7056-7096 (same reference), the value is 7082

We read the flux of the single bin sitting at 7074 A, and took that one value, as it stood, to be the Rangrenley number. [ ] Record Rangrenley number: 40.8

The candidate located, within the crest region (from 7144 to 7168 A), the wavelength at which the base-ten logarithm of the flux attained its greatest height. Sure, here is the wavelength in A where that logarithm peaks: 7158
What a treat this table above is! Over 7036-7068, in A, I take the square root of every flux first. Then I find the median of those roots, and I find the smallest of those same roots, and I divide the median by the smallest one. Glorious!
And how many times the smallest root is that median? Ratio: 1.04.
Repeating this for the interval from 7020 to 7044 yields 1.01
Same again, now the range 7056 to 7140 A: 1.05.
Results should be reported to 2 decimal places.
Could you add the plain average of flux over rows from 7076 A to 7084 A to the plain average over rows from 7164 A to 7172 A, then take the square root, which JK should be 8.86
